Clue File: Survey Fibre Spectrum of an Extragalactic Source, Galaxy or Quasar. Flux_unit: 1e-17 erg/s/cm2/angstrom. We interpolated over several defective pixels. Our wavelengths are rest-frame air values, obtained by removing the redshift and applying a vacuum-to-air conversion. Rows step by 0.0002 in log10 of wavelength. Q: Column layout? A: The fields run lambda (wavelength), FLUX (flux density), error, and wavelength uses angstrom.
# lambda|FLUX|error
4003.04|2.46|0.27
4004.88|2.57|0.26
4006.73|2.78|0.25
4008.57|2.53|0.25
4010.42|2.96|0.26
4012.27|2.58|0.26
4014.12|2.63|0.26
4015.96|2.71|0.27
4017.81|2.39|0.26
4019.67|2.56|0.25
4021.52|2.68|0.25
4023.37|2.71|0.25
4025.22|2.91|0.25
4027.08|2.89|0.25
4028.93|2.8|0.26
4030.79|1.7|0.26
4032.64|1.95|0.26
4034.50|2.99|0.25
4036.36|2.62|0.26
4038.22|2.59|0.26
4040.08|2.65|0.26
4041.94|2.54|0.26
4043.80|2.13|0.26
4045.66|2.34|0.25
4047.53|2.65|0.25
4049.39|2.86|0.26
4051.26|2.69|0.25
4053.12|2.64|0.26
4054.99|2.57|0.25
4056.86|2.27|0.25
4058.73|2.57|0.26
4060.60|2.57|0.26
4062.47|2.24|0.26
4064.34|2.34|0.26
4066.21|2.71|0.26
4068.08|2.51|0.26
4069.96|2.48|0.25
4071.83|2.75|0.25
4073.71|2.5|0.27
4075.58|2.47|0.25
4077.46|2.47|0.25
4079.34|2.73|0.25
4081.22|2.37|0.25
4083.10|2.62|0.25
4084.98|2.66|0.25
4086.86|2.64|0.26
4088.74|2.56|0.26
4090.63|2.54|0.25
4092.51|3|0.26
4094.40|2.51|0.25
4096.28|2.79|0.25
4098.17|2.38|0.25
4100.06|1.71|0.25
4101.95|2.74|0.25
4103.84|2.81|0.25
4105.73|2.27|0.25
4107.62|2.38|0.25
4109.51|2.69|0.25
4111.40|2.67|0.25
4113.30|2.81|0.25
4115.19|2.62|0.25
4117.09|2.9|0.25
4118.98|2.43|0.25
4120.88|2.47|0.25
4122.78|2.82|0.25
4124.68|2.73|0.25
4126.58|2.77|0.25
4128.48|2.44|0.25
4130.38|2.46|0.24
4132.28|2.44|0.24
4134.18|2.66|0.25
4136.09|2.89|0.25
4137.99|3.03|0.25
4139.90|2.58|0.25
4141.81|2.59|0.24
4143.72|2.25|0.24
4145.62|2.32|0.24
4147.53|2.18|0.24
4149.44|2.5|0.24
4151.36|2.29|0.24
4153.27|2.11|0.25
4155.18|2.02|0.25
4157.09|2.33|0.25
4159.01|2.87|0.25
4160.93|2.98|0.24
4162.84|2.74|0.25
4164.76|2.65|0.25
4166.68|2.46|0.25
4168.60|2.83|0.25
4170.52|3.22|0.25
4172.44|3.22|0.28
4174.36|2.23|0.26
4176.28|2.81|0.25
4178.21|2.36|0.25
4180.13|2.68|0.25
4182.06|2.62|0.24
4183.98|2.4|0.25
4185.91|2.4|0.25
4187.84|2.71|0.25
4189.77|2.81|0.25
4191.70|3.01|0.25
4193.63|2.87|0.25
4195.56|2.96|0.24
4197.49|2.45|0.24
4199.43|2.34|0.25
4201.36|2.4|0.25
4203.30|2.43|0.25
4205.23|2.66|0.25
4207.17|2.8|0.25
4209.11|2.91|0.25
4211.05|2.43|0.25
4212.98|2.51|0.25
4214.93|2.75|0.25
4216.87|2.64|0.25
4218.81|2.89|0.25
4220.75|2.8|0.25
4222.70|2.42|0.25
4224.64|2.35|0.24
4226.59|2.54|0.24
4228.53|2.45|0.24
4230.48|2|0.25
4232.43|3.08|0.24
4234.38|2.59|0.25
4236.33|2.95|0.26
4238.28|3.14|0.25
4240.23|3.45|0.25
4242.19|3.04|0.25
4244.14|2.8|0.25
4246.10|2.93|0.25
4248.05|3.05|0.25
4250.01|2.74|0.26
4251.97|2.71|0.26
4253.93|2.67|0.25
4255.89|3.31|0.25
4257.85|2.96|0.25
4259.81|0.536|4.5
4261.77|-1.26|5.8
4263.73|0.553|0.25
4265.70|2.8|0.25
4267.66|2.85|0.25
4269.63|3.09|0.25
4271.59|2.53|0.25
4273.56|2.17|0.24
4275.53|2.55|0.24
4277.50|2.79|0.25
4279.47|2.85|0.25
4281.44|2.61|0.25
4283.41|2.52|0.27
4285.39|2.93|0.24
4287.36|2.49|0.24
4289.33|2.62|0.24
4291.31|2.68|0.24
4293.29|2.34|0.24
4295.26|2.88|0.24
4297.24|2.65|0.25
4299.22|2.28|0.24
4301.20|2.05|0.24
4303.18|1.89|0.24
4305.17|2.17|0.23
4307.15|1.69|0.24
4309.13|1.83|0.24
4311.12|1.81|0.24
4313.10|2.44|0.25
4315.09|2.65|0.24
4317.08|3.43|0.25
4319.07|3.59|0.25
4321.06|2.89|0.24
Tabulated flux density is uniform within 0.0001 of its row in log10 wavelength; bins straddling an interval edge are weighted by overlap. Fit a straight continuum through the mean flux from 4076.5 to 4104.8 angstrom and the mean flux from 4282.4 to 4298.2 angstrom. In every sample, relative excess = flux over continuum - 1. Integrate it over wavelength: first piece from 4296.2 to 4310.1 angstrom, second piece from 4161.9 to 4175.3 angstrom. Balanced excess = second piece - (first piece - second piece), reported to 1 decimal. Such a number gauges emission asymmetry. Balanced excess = 4.7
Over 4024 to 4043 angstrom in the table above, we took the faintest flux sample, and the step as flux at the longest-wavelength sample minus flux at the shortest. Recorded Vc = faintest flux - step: 2.1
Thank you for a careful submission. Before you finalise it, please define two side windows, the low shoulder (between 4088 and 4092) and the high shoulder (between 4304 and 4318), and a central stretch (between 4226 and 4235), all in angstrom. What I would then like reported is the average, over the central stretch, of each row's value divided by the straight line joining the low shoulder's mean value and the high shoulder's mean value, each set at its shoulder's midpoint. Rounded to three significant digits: 1.06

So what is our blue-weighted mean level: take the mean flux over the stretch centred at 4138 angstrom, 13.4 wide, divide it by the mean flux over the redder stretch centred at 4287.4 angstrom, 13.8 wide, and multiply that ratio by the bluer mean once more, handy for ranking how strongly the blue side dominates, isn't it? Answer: 2.7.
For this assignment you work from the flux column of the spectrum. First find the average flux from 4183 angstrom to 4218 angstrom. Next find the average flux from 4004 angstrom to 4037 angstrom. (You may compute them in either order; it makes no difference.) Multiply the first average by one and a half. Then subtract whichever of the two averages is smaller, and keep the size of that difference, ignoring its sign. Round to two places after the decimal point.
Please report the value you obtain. 1.35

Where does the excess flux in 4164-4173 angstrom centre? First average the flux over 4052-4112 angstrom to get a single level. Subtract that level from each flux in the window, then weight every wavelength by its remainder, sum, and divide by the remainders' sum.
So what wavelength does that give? 4170.7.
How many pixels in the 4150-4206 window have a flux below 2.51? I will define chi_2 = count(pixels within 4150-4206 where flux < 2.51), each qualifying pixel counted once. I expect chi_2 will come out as 13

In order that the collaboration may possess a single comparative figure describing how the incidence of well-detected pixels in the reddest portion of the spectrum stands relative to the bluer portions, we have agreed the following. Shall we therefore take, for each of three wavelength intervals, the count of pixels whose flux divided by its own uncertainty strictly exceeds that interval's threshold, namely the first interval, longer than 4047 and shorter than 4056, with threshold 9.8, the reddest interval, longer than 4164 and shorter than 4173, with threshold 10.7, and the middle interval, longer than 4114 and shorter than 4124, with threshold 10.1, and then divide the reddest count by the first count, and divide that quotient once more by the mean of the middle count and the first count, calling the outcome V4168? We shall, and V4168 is 0.15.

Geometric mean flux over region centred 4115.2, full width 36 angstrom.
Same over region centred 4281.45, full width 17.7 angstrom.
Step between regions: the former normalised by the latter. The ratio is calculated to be 0.97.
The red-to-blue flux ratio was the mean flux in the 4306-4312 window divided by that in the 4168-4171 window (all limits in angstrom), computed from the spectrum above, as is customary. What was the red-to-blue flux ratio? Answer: 0.59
